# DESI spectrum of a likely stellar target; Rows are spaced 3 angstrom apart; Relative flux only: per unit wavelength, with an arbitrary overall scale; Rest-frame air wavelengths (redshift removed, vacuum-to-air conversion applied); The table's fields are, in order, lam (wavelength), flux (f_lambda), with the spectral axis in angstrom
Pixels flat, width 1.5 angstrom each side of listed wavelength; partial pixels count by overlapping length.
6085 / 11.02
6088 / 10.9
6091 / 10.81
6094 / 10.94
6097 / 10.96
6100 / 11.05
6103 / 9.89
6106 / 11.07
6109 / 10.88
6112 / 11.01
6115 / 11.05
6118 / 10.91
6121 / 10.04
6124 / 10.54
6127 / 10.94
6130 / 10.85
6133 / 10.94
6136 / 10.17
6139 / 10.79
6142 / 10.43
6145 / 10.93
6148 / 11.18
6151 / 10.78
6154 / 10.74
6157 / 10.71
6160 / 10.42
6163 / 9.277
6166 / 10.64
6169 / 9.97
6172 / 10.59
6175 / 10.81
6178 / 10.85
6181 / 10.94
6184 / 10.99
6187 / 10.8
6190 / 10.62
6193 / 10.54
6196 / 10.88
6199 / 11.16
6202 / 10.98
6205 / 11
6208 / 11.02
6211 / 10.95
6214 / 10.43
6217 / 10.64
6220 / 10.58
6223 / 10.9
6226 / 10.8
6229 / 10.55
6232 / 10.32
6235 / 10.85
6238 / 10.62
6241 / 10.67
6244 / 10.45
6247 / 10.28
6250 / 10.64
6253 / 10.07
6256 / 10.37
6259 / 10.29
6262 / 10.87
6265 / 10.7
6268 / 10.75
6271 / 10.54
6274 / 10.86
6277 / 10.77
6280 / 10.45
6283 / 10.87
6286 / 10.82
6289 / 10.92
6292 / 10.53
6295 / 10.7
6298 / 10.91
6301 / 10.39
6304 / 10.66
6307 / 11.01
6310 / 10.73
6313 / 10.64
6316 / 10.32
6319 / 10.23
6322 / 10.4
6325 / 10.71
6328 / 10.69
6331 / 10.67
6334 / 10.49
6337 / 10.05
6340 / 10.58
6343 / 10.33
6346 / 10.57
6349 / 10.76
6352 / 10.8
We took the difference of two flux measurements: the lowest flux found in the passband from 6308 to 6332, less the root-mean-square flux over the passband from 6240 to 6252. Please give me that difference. -0.28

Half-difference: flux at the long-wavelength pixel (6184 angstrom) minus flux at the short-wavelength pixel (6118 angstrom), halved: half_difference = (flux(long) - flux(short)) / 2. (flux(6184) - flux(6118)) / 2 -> 0.04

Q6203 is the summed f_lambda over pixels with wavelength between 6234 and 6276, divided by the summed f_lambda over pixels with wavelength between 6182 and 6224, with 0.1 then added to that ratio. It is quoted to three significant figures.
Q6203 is 1.08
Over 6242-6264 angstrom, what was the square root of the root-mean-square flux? 3.23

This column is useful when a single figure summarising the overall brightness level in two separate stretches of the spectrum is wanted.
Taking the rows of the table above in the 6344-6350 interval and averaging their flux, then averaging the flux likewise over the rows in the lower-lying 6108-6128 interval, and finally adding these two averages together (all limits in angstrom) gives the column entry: 21.4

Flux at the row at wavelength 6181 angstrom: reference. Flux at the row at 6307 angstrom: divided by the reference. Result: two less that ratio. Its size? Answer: 0.99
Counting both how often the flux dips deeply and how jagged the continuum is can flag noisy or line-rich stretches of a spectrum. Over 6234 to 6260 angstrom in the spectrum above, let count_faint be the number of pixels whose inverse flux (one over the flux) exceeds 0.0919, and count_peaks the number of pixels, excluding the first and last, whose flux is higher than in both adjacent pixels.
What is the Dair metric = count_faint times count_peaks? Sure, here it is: 27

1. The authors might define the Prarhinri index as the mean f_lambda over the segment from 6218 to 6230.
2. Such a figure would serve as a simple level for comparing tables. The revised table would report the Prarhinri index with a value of 10.71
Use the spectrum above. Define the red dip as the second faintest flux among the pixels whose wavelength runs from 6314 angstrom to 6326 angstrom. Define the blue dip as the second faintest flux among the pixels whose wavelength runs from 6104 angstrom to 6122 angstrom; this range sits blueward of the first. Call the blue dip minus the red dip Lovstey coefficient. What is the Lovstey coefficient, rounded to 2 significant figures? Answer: 0.56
